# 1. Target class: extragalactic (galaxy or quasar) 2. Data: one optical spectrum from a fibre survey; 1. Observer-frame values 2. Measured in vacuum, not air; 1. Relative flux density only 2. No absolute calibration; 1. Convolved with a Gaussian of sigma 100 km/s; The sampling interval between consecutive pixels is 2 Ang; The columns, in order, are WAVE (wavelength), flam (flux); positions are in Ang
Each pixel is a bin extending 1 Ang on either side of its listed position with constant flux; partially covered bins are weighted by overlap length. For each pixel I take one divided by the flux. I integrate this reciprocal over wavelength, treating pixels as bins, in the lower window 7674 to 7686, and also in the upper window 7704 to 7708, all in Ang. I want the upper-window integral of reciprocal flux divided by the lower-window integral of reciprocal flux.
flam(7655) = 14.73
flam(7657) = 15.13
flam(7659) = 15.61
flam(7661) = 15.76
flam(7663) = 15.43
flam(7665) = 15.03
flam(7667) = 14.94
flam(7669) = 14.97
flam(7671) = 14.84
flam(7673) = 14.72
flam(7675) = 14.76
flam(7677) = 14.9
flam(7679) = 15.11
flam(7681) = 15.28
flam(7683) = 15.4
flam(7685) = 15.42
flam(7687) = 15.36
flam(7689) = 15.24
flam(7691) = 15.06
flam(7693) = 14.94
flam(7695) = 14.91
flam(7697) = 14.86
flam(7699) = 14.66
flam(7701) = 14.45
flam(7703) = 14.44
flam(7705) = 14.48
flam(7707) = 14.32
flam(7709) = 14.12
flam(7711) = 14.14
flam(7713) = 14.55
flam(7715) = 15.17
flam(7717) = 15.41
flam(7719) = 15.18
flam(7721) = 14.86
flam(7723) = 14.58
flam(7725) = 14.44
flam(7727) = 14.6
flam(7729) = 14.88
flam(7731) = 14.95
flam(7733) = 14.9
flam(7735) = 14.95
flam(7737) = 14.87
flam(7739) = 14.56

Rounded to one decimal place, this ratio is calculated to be 0.4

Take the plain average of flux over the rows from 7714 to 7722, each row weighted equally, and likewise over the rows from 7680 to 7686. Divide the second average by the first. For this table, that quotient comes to 1.01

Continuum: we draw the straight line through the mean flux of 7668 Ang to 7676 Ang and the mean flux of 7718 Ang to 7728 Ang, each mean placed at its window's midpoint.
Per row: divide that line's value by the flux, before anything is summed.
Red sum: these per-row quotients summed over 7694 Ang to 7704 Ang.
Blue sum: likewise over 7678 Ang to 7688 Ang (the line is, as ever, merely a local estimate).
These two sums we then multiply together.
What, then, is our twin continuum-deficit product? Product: 24.4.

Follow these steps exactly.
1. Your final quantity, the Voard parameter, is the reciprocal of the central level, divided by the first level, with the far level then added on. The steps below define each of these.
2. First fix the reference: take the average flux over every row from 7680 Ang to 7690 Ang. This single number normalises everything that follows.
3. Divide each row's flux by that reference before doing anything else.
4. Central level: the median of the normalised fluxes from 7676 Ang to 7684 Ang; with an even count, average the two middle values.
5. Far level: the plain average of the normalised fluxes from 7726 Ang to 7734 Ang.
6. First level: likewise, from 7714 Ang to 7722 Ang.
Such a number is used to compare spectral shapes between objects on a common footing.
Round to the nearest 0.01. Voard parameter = 1.99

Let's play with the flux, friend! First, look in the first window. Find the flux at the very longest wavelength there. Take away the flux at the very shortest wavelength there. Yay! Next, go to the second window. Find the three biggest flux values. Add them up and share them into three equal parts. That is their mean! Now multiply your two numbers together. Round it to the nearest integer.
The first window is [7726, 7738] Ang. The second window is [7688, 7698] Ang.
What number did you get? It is 4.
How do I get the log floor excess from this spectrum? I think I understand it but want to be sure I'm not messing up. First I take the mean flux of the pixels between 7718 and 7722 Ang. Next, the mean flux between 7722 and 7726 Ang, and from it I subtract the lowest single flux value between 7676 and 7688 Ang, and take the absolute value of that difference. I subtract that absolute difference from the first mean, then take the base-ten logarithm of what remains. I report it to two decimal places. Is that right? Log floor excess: 1.17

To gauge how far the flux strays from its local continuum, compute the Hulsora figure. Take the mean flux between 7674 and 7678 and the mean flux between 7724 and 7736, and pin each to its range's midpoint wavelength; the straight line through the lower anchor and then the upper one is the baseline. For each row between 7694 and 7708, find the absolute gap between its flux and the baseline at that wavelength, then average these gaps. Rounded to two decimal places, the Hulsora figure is 0.26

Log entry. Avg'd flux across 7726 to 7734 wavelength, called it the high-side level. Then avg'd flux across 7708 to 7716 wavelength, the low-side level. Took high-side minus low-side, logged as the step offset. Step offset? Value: 0.34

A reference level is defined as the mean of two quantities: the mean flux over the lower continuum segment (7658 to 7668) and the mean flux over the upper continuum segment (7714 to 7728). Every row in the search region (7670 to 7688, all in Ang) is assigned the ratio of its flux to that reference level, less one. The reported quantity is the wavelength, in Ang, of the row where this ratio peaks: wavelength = 7685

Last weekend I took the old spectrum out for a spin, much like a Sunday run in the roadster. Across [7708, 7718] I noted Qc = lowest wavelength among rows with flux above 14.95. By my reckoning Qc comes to 7715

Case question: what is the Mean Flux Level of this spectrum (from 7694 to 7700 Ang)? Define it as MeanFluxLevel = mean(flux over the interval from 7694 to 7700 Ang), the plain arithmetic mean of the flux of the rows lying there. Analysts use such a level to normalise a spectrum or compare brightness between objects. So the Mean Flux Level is 14.8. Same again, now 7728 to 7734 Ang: 14.9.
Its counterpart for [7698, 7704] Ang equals 14.5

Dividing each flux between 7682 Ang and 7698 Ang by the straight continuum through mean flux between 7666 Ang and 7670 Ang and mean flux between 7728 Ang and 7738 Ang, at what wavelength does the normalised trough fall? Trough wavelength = 7697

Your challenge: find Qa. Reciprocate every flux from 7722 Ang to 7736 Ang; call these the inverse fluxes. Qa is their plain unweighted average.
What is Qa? 0.0678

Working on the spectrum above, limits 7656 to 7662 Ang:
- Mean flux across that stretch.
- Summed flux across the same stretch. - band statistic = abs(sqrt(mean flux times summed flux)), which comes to 27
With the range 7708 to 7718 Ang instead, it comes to 33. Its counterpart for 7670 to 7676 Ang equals 26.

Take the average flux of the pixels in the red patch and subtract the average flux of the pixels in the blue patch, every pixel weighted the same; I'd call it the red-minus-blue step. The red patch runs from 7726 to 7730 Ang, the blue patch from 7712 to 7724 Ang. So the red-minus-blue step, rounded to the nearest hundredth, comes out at -0.22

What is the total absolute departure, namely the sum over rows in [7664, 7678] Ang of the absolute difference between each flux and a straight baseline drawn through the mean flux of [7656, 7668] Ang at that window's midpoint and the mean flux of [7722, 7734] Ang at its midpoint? 2.5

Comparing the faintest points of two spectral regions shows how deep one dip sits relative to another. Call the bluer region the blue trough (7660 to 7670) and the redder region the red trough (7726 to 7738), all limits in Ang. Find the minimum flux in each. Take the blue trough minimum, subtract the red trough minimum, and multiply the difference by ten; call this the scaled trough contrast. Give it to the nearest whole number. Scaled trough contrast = 3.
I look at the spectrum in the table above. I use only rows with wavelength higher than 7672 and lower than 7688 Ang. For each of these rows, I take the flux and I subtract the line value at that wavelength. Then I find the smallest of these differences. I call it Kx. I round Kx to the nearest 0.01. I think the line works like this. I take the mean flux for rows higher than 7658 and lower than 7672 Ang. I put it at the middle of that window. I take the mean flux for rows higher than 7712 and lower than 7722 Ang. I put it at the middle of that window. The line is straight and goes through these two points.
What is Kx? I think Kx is -0.48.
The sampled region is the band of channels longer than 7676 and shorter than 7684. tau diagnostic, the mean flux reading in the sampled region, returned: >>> 15.2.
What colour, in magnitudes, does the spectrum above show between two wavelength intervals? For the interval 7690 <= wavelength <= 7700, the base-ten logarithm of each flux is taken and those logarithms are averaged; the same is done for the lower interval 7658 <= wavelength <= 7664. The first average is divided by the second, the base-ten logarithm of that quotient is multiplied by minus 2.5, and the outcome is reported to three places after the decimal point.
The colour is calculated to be 0.019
